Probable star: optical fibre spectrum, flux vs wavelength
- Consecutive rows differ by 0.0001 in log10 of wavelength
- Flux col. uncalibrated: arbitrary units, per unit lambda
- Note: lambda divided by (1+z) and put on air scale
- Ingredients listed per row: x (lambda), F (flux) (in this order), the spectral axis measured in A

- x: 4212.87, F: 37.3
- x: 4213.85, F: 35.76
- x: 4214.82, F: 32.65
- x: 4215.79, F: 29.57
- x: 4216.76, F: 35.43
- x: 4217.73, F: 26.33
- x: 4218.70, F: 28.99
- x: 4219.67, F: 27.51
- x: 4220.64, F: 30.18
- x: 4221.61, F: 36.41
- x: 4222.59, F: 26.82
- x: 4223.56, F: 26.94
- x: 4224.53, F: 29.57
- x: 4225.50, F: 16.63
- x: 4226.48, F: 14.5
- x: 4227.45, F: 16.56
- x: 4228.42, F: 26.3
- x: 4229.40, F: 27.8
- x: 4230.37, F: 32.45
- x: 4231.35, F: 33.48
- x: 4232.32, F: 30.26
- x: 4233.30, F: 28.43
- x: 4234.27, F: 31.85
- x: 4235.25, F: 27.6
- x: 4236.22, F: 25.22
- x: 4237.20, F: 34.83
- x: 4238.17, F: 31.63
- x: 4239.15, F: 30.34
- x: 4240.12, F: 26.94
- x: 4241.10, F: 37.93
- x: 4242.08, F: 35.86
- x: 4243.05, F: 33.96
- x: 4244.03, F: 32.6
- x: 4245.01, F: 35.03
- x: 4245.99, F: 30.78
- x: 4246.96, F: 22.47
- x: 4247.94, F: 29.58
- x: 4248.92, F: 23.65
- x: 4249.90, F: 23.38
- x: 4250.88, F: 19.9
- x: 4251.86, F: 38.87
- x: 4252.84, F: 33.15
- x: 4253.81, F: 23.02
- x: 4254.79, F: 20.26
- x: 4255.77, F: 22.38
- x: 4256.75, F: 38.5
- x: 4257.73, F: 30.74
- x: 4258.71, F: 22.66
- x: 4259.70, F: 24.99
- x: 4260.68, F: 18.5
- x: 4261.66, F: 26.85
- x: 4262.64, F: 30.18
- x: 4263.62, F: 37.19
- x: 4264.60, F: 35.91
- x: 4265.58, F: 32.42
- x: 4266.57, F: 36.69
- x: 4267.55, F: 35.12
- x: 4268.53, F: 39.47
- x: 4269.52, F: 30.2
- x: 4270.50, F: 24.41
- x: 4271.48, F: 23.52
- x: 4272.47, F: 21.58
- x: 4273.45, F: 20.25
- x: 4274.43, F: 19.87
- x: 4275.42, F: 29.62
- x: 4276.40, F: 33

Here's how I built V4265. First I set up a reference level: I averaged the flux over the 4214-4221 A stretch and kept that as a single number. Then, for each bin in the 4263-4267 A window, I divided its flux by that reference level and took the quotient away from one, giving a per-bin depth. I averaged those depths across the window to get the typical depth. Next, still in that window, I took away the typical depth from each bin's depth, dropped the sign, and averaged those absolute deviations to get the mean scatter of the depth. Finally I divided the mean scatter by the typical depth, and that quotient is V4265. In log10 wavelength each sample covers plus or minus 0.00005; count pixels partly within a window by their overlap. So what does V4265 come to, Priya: -0.3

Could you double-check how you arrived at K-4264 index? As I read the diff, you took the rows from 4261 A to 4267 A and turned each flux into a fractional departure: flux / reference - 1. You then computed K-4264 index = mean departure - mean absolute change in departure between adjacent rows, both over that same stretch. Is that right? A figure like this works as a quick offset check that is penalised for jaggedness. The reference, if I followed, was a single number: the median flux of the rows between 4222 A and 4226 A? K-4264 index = 0.1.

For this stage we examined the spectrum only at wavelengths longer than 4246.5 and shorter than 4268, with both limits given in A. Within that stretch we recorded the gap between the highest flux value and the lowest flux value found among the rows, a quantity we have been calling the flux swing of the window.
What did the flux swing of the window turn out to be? 20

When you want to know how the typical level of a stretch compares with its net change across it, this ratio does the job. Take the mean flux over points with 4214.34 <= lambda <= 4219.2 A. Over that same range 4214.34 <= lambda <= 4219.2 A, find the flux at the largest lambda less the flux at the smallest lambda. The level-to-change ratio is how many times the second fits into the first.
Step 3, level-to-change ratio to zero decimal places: -8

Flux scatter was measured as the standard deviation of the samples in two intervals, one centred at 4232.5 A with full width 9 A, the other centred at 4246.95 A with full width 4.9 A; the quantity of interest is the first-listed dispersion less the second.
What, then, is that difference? -2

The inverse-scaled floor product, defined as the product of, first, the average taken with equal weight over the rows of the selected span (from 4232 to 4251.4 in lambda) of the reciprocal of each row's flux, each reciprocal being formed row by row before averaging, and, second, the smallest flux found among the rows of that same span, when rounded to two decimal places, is 0.69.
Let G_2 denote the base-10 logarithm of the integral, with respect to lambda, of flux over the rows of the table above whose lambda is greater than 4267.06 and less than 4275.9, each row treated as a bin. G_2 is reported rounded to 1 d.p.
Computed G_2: 2.4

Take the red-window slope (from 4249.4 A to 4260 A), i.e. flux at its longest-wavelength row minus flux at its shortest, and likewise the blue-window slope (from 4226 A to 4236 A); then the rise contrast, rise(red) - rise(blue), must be -11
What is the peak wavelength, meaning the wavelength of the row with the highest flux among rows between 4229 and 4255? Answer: 4251.86 A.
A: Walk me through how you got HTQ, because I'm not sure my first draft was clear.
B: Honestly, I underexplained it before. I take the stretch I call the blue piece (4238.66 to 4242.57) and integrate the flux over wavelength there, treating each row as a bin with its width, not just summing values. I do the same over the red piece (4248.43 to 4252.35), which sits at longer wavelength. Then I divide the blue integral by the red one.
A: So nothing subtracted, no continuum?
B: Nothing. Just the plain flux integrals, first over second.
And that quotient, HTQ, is 1.24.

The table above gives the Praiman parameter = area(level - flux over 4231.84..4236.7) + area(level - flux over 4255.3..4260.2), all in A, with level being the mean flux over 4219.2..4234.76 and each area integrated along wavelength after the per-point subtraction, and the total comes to -10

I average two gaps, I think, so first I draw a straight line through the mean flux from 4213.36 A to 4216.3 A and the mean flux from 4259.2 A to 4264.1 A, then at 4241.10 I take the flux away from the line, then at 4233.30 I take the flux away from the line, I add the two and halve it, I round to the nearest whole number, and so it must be -3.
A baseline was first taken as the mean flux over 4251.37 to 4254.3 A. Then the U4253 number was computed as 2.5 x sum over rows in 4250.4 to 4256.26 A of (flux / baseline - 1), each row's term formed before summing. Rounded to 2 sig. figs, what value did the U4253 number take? -2.6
